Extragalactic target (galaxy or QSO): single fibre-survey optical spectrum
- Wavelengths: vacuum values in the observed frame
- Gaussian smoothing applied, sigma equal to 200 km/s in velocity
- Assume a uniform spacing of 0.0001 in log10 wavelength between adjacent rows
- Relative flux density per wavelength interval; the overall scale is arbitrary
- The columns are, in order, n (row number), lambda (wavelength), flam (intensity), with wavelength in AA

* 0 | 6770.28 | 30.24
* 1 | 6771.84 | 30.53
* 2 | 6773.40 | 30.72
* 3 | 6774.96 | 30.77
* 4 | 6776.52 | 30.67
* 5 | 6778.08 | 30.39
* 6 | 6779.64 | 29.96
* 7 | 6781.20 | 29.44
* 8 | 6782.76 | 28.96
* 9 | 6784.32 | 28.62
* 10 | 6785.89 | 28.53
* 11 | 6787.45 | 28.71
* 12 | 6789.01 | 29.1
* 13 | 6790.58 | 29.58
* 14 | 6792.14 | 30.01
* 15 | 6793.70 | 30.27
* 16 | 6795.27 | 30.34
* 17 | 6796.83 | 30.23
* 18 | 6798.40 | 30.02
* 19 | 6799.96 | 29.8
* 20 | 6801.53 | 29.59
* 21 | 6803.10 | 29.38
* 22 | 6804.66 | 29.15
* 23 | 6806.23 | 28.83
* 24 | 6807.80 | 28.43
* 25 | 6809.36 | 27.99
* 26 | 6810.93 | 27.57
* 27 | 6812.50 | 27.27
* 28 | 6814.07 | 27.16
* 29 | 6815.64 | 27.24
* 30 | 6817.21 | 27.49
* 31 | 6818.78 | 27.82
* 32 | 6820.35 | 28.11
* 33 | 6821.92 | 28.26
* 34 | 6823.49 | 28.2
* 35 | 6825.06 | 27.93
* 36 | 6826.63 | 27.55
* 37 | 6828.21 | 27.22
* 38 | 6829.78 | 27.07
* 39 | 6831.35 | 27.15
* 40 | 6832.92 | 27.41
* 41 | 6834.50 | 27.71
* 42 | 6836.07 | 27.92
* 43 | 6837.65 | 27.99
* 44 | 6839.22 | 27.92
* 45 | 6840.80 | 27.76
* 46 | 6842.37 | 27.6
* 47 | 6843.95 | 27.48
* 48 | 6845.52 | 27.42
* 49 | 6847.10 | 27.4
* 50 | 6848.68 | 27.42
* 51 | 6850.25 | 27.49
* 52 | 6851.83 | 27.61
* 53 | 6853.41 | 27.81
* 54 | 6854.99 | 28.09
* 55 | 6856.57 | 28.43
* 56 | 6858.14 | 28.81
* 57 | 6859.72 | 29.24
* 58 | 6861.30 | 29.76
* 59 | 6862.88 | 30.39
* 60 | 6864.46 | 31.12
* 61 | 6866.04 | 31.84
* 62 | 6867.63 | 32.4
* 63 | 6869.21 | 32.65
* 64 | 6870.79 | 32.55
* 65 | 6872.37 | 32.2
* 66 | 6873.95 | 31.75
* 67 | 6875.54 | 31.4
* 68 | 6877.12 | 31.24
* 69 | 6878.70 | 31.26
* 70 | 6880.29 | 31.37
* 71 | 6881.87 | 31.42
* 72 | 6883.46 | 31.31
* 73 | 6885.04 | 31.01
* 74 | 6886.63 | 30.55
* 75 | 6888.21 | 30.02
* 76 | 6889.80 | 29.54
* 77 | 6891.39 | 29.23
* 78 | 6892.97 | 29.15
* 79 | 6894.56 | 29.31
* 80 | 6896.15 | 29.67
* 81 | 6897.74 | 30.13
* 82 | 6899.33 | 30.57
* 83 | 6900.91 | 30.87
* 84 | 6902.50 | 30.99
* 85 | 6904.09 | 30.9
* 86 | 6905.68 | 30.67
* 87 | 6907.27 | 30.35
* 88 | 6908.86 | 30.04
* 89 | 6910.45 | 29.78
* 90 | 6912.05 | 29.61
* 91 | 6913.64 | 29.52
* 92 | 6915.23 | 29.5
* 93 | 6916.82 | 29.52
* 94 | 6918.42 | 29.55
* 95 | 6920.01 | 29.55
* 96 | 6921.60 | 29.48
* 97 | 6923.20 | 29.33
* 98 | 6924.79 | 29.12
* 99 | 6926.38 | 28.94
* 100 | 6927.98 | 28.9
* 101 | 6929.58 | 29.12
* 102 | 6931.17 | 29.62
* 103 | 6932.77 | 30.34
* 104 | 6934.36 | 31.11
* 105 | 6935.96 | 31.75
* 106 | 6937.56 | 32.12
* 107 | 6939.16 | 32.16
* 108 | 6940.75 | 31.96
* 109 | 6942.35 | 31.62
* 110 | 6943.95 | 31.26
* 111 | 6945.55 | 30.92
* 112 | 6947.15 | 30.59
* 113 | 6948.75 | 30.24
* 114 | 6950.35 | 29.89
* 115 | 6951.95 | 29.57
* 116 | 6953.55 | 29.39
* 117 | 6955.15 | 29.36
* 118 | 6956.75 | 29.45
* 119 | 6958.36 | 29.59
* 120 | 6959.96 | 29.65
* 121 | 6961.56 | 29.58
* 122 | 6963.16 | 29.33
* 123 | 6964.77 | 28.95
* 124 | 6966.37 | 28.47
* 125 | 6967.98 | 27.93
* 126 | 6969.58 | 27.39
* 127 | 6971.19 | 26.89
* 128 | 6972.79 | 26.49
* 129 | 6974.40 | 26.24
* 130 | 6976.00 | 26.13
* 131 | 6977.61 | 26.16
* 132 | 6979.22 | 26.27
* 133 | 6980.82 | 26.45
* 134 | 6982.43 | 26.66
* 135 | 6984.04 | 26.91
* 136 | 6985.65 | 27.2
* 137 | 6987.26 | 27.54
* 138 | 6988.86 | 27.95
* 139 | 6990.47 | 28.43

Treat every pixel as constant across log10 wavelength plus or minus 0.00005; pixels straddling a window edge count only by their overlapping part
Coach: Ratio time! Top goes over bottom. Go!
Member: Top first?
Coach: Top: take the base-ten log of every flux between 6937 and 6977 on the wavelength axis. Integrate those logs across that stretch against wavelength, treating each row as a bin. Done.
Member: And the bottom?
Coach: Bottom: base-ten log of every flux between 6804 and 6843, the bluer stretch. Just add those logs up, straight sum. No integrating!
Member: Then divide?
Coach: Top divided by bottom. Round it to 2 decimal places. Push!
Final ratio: 1.63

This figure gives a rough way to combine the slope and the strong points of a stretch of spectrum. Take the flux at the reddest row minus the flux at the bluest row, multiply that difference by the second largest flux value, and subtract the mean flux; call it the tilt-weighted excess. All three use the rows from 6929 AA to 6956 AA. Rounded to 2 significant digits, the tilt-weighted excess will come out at -23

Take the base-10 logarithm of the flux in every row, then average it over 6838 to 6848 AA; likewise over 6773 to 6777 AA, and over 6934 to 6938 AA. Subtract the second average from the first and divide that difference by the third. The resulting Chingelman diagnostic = -0.031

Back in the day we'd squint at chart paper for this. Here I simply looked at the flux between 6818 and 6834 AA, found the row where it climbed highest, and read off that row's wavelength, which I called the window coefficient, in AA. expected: 6821.92 AA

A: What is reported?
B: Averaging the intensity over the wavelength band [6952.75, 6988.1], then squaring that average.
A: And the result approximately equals 774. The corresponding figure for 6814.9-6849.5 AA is 764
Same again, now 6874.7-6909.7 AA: 930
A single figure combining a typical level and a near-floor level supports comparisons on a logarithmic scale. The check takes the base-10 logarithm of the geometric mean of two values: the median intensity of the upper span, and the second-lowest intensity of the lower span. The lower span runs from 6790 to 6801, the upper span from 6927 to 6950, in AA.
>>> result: 1.48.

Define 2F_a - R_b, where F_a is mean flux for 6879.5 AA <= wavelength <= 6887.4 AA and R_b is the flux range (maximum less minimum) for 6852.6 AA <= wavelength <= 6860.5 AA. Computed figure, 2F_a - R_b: 61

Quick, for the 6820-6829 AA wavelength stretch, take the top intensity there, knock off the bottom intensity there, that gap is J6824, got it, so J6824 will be 1.0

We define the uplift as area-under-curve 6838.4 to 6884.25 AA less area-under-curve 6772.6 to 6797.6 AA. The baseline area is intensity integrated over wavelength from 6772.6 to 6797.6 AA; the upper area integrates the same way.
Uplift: 620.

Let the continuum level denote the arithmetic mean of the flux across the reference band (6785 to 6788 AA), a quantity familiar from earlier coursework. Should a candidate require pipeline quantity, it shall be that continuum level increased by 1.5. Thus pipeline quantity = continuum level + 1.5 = 30.1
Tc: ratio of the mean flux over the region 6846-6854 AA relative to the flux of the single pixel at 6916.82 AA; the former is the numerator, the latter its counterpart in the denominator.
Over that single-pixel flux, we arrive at 0.93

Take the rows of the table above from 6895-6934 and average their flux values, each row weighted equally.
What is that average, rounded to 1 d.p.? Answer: 29.8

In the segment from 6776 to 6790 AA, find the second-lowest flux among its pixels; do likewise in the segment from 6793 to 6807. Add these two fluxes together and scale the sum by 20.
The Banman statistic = 1155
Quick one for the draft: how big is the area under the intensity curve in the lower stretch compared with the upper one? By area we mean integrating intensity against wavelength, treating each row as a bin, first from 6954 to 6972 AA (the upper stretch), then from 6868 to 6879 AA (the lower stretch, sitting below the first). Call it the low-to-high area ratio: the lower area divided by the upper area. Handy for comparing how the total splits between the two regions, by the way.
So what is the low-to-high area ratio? 0.7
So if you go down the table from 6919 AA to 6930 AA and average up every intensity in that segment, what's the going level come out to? 29.2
